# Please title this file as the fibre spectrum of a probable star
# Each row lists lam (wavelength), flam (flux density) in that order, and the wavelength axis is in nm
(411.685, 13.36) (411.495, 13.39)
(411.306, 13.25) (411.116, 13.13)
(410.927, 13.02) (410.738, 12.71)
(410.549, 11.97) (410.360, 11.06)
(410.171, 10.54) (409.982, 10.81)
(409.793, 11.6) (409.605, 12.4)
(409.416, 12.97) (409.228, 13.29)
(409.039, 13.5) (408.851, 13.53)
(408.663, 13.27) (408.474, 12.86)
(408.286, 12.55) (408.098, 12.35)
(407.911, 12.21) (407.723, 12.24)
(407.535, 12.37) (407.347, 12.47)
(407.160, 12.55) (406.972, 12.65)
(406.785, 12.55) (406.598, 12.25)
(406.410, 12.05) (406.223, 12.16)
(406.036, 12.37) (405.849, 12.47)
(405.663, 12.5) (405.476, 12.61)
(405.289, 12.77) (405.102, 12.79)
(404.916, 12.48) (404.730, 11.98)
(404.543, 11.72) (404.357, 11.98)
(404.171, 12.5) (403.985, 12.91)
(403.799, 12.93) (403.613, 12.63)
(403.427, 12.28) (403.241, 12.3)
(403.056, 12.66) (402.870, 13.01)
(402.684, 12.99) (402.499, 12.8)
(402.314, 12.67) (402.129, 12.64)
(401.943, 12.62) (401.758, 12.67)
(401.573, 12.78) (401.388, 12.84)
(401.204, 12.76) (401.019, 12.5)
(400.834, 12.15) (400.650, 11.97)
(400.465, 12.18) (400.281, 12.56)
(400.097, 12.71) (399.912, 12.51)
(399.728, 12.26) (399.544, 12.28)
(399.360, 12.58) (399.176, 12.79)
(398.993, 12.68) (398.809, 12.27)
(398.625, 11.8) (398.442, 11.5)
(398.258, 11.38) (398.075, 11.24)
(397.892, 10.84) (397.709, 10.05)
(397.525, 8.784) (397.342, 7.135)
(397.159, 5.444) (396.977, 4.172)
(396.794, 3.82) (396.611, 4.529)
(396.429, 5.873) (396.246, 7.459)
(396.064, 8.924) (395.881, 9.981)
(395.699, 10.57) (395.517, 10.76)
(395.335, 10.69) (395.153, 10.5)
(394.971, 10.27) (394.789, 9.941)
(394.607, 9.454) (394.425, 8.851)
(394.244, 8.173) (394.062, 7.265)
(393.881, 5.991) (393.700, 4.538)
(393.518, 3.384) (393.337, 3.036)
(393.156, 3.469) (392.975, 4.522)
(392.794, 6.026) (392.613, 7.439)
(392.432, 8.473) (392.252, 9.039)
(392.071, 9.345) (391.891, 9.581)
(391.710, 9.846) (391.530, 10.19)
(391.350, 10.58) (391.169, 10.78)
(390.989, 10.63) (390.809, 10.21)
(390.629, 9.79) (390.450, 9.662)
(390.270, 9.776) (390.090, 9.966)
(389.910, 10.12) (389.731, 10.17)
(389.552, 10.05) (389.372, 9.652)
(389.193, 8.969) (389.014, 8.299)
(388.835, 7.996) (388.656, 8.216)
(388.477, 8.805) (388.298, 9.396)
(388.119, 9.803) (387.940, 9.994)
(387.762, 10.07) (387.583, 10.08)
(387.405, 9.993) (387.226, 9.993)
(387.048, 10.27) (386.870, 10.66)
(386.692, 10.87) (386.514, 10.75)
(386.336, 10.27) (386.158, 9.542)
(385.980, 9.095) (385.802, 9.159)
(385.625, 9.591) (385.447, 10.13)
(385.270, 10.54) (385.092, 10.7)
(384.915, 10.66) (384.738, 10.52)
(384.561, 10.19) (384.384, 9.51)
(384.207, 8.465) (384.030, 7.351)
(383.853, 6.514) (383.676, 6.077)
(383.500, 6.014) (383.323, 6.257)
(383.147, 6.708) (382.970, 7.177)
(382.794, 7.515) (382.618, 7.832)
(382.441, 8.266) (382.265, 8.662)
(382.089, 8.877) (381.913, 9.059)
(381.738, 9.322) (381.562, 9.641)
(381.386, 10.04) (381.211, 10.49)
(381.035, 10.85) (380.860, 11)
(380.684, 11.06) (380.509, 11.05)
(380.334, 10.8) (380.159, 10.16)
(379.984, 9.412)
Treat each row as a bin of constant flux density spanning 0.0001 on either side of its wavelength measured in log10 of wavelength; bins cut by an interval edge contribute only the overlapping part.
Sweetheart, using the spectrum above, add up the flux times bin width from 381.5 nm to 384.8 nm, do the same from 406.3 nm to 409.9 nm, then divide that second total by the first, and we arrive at 1.7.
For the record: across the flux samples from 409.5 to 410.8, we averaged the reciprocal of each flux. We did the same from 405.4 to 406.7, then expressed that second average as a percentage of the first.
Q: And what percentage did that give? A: 93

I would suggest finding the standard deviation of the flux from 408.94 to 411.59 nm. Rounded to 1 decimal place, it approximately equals 1.0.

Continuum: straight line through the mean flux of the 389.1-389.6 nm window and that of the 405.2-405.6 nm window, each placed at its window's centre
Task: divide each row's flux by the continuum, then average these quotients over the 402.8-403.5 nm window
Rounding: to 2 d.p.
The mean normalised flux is 1.03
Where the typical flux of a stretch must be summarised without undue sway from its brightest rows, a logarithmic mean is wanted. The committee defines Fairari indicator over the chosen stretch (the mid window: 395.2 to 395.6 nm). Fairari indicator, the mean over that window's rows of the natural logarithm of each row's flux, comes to 2.37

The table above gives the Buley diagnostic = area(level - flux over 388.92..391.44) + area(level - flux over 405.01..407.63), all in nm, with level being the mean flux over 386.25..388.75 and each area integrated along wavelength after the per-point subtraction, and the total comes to -7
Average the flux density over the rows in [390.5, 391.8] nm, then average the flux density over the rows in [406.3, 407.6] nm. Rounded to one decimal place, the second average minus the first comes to 2.1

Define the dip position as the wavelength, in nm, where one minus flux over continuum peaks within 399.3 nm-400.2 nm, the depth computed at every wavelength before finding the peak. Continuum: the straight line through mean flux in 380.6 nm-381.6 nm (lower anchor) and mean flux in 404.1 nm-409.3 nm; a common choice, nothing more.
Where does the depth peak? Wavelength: 399.728 nm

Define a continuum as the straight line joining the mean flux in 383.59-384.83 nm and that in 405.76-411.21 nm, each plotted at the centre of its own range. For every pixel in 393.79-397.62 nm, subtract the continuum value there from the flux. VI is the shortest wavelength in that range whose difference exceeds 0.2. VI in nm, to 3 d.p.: 395.153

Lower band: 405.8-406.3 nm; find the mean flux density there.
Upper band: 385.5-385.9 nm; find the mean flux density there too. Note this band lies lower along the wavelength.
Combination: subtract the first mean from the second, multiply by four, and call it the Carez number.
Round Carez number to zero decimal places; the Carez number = -12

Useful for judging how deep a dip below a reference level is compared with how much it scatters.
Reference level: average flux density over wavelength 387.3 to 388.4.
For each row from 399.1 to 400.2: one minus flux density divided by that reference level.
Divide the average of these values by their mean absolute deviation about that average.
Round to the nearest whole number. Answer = -15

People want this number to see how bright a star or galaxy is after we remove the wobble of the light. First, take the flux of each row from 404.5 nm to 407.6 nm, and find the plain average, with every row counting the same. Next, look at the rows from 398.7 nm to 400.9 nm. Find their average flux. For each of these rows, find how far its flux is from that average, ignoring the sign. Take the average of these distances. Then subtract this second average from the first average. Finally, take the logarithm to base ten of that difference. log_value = 1.09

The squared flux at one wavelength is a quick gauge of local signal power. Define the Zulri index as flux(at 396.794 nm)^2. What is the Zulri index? 15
